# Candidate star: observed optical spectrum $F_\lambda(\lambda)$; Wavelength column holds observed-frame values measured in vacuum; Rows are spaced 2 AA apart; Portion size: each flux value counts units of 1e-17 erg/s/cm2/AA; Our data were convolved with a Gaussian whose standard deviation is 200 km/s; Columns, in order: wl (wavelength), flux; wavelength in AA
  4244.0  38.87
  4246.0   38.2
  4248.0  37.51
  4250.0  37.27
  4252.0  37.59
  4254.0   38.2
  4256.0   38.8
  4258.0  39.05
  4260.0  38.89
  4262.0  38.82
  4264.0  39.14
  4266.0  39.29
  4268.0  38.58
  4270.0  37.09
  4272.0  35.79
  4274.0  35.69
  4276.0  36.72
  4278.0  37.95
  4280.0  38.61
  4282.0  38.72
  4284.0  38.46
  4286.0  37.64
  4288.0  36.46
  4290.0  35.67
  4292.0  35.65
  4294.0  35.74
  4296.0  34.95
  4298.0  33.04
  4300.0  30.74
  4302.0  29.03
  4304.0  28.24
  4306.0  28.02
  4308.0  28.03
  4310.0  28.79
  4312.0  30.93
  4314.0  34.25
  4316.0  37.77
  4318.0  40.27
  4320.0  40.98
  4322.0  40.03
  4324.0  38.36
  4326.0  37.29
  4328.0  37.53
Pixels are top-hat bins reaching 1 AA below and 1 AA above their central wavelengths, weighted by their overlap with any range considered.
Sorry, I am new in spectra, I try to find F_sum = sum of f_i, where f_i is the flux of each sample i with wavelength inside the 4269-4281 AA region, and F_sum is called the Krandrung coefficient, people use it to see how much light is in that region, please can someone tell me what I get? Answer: 222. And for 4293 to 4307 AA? 220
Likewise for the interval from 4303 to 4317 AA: 216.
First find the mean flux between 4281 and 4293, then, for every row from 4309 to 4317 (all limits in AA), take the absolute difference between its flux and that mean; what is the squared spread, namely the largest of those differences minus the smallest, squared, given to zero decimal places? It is 58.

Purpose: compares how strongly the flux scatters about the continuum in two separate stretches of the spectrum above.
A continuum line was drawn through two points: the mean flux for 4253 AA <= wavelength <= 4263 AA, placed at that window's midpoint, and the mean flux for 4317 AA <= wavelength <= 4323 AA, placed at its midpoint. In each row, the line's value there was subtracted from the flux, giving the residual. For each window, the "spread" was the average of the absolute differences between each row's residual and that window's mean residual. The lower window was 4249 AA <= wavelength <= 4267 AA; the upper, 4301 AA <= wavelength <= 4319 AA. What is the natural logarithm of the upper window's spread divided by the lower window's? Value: 2.1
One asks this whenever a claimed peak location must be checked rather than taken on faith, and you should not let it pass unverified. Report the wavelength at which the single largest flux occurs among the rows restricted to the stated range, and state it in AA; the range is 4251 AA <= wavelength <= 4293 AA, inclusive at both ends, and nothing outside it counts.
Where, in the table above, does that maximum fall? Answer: 4266.0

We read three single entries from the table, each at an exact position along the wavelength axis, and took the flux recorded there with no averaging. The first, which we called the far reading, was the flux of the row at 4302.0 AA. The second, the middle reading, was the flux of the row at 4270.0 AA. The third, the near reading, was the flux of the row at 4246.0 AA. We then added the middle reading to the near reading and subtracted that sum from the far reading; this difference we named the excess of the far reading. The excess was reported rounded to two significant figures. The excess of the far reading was -46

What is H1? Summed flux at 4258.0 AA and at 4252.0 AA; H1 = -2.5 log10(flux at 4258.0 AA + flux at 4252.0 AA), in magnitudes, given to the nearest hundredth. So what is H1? -4.71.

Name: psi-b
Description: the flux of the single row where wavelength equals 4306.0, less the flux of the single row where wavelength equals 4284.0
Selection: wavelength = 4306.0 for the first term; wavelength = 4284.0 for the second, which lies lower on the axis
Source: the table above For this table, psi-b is -10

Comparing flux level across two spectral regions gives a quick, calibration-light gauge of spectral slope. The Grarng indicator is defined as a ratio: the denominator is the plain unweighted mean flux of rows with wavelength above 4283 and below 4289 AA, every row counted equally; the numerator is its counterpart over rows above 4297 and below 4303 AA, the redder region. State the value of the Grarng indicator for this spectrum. 0.82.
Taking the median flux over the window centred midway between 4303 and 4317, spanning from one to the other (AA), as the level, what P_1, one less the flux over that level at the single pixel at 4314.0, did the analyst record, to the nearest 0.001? -0.190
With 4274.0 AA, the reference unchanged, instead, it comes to -0.240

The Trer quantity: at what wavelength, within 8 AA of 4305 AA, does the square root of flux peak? 4298.0 AA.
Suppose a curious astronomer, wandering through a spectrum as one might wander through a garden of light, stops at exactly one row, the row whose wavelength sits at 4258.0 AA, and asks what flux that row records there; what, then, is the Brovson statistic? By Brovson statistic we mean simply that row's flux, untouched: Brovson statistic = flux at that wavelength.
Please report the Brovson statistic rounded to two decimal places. 39.05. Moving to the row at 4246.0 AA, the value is 38.20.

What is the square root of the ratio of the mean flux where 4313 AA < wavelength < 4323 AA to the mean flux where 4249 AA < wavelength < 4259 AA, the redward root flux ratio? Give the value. 1.01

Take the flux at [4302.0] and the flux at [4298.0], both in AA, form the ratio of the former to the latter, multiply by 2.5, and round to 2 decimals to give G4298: 2.20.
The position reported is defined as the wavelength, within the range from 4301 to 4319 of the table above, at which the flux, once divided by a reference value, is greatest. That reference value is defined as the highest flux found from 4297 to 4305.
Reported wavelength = 4318.0 AA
